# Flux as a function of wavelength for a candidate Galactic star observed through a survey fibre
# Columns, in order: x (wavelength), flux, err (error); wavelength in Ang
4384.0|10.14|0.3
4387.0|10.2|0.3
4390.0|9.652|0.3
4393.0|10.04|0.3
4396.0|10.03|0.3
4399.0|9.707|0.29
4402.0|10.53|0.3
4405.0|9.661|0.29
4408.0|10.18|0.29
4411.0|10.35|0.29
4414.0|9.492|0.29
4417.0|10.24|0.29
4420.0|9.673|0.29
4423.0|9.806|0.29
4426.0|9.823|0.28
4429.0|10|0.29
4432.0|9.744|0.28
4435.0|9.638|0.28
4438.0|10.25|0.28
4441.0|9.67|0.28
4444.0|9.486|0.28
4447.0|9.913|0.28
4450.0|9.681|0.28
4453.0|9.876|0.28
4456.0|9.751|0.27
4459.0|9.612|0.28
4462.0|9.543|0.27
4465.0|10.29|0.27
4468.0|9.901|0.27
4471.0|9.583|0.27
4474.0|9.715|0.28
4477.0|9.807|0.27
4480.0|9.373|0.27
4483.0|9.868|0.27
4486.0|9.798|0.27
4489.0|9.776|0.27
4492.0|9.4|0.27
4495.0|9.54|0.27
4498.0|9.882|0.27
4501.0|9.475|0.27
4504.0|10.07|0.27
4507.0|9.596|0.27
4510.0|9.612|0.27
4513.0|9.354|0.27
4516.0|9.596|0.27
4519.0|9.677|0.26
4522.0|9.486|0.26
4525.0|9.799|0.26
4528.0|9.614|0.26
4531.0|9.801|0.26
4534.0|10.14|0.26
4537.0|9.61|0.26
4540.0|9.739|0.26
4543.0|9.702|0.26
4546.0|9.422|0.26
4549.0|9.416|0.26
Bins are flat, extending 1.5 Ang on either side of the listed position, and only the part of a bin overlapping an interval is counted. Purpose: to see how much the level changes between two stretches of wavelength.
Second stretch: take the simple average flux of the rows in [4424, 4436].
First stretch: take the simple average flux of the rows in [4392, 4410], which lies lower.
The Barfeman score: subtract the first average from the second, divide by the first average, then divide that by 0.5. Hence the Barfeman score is -0.045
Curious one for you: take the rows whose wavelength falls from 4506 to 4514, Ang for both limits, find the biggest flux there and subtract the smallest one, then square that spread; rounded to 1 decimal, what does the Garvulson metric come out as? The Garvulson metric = 0.1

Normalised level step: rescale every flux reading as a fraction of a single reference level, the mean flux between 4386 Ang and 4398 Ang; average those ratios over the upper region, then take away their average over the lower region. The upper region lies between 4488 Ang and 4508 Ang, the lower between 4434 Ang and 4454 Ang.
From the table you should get -0.011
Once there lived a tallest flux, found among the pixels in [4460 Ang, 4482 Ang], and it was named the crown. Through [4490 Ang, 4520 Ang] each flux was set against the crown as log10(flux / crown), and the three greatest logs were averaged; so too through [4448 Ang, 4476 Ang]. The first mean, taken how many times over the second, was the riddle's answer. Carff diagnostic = 1.6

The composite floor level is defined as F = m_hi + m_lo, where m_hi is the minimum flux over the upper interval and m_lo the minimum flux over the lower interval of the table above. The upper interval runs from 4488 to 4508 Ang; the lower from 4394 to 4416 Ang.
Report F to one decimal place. 18.9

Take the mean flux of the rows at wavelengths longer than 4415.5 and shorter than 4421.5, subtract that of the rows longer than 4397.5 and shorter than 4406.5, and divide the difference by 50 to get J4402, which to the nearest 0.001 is 0.000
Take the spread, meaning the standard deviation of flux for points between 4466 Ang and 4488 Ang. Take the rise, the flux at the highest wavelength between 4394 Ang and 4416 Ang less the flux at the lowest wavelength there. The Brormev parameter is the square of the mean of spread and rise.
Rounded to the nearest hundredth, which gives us 0.03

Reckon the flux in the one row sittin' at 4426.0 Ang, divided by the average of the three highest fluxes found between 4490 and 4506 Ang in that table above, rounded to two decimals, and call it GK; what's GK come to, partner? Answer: 1.00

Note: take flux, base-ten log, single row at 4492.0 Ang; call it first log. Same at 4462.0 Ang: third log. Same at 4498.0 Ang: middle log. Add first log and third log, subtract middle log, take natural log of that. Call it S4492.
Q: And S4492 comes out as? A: -0.043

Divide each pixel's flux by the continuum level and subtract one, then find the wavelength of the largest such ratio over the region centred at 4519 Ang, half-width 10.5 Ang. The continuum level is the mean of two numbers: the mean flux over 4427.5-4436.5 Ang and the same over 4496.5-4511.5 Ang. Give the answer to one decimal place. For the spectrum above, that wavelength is 4525.0 Ang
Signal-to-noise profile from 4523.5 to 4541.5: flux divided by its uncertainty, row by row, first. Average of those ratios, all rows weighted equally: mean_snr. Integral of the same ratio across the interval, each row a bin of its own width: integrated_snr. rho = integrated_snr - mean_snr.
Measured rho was 640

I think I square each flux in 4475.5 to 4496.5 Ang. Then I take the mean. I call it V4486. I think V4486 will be 93.2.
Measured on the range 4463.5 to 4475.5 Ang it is 97.5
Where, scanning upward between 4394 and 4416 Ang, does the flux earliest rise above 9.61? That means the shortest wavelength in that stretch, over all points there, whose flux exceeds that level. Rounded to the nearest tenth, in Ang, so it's 4396.0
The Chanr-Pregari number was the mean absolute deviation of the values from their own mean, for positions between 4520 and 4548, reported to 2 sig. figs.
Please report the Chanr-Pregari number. 0.15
